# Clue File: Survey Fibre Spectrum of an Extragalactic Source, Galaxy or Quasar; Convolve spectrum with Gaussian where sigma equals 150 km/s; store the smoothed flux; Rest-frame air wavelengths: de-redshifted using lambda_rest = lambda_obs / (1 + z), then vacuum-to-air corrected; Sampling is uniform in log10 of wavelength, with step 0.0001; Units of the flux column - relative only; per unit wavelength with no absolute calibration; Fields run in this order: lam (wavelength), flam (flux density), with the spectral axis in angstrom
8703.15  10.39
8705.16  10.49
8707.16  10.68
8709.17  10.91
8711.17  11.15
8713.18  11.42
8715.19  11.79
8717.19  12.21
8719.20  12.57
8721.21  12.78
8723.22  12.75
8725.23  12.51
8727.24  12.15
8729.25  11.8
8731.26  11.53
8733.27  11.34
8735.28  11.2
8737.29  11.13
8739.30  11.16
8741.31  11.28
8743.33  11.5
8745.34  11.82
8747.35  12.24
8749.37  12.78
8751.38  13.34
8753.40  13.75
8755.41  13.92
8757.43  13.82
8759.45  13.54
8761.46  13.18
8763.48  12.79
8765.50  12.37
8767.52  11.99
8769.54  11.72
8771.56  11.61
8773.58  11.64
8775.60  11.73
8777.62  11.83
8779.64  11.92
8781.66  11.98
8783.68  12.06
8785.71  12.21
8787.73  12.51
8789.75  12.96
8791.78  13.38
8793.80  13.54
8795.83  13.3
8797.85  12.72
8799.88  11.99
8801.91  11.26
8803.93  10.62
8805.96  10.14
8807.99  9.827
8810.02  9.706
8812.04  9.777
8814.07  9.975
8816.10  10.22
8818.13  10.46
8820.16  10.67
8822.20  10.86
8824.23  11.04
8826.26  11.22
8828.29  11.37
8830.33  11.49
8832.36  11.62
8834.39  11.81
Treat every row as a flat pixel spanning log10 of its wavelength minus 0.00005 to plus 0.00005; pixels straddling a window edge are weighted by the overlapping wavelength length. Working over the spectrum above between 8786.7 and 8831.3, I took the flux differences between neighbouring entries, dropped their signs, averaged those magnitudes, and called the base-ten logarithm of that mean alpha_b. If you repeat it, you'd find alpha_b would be -0.50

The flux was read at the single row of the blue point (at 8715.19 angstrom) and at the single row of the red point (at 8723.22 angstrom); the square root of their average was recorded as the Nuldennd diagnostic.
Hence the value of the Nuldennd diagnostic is 3.50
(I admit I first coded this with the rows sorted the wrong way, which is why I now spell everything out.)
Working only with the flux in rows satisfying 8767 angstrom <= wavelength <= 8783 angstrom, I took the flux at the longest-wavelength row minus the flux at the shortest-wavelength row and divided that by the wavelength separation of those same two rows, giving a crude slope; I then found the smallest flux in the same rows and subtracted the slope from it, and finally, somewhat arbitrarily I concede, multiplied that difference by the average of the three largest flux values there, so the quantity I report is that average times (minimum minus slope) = 139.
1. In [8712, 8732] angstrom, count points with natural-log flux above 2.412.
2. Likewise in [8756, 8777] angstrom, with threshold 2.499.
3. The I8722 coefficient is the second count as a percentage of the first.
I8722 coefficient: 50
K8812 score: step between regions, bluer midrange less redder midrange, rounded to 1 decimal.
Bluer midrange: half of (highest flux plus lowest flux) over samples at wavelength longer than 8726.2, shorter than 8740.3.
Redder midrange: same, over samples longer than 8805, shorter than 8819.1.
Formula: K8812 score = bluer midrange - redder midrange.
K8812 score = 1.6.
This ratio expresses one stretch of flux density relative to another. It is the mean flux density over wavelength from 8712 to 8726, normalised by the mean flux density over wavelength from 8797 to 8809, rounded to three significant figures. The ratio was 1.11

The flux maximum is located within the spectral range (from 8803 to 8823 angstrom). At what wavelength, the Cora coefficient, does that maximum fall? 8822.20 angstrom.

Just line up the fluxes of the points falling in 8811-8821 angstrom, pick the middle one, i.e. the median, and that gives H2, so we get 10.2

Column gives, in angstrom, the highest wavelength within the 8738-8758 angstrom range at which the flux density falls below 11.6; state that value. 8743.33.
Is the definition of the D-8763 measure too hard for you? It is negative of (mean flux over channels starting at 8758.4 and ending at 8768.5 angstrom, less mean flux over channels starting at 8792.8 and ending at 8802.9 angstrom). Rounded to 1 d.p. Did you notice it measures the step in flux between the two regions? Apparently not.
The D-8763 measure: -0.2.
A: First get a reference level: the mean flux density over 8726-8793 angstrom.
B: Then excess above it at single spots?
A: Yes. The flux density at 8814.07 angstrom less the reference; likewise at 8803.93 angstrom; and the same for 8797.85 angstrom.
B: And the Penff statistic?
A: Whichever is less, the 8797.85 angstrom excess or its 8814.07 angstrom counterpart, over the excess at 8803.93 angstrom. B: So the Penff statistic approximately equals 1.4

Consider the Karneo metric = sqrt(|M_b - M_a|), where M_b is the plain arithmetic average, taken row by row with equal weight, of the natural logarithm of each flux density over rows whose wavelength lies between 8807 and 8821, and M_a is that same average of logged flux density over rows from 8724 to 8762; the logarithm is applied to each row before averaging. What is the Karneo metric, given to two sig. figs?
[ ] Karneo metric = 0.44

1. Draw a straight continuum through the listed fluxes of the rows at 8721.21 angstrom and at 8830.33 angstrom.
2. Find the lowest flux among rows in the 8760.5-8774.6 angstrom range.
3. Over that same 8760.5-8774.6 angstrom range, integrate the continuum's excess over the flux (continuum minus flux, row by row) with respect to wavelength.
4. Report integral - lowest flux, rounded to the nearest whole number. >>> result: -11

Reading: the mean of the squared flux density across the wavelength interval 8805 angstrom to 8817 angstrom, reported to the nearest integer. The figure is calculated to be 99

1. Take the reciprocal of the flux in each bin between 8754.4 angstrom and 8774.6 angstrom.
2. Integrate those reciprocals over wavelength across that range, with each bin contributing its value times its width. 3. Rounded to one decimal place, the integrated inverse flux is 1.6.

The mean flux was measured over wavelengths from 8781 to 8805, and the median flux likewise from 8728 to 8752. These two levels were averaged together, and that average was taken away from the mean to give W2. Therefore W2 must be 0.43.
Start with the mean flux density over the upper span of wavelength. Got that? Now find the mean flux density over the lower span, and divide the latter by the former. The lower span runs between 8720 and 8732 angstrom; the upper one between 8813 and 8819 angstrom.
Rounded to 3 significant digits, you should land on 1.20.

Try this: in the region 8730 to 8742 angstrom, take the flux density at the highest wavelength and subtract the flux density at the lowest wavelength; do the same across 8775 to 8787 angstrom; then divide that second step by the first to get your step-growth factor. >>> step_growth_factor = -1.9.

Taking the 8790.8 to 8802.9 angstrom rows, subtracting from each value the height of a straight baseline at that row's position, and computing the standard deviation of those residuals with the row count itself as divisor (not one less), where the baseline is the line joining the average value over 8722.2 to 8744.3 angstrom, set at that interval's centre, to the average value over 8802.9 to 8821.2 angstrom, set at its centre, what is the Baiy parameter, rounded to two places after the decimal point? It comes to 0.77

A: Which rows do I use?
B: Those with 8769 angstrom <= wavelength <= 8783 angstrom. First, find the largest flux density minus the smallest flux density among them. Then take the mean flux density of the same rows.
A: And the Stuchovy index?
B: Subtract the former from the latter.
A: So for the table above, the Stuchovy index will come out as 11.4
